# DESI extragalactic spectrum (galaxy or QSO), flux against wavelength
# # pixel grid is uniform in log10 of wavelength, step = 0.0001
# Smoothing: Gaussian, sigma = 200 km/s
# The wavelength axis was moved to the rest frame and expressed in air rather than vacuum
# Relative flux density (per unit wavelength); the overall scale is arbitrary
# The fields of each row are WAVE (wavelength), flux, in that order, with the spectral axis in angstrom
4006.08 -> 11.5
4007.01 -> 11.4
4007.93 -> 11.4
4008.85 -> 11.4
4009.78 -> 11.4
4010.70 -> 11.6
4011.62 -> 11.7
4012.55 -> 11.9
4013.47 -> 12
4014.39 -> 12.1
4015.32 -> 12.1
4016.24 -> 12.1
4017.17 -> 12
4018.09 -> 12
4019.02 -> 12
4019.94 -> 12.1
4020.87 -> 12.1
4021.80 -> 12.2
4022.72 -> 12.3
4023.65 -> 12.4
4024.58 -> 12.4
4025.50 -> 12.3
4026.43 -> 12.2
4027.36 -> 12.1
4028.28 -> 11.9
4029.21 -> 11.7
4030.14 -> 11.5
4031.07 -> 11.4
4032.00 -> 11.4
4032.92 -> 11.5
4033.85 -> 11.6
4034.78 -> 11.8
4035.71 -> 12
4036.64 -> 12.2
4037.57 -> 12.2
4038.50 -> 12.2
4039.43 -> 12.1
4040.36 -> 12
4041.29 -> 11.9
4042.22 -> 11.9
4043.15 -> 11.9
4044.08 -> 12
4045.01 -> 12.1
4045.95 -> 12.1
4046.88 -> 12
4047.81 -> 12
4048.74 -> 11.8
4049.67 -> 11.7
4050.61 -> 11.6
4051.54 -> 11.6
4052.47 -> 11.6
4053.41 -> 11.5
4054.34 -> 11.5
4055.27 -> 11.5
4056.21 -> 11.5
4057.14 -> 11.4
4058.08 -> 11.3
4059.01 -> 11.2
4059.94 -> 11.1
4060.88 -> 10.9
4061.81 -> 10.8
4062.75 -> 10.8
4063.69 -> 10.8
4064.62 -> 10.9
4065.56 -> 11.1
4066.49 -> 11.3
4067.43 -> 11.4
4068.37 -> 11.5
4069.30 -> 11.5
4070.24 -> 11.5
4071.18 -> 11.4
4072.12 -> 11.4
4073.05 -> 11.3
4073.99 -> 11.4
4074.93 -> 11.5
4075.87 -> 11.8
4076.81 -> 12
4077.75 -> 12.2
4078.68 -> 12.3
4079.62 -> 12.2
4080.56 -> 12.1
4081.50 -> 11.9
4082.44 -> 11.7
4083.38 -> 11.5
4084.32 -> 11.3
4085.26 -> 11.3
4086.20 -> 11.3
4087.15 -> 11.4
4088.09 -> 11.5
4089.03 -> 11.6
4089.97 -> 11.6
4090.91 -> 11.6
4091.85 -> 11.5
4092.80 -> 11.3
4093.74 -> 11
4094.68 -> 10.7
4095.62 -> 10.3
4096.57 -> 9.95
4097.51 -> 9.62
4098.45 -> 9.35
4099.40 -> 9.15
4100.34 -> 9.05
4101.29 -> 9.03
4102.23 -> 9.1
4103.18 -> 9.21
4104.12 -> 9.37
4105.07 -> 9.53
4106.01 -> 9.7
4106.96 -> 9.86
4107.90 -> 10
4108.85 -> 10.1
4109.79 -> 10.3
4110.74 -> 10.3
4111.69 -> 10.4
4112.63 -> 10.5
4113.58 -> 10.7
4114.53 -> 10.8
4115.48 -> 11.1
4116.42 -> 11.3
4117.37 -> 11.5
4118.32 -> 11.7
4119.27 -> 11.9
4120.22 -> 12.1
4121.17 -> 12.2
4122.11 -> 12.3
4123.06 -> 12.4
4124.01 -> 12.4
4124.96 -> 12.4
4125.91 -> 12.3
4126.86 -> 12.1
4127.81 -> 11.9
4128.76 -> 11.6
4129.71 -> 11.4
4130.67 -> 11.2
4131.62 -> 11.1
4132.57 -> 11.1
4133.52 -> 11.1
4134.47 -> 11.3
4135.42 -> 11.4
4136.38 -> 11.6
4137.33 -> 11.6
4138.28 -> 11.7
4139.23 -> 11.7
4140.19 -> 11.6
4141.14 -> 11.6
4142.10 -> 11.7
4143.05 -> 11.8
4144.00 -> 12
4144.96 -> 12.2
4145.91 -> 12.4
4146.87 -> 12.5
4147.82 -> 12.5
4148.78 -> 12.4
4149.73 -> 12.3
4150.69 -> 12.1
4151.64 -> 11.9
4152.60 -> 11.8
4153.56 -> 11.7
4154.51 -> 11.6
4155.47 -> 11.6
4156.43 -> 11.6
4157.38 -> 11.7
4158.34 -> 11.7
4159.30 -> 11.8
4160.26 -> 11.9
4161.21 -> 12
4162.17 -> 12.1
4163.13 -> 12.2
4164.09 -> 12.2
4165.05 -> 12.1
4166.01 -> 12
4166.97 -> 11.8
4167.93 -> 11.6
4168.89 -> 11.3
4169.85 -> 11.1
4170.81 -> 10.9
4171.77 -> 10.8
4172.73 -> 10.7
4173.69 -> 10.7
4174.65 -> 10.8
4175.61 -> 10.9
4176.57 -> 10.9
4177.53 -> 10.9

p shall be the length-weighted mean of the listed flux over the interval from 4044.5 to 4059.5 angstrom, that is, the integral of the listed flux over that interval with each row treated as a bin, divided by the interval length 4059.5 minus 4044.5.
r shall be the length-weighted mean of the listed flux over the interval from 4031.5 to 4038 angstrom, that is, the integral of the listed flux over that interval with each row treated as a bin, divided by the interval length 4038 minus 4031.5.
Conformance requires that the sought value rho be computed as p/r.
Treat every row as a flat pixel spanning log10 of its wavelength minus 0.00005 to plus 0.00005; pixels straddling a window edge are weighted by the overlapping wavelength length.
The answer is 0.99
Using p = 11.7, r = 11.8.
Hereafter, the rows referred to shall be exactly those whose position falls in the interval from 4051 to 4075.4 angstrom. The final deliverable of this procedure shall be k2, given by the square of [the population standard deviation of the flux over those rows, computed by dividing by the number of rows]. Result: 0.07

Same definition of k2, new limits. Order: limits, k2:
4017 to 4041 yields 0.09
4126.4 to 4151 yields 0.19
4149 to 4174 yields 0.22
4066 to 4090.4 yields 0.09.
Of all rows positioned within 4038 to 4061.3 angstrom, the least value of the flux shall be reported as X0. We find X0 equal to 10.9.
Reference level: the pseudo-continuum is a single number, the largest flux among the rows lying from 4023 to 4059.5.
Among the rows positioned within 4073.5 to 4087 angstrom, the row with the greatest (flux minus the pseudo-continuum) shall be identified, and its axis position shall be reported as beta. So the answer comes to 4078.68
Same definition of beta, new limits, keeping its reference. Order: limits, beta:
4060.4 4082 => 4078.68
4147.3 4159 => 4147.82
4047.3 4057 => 4047.81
